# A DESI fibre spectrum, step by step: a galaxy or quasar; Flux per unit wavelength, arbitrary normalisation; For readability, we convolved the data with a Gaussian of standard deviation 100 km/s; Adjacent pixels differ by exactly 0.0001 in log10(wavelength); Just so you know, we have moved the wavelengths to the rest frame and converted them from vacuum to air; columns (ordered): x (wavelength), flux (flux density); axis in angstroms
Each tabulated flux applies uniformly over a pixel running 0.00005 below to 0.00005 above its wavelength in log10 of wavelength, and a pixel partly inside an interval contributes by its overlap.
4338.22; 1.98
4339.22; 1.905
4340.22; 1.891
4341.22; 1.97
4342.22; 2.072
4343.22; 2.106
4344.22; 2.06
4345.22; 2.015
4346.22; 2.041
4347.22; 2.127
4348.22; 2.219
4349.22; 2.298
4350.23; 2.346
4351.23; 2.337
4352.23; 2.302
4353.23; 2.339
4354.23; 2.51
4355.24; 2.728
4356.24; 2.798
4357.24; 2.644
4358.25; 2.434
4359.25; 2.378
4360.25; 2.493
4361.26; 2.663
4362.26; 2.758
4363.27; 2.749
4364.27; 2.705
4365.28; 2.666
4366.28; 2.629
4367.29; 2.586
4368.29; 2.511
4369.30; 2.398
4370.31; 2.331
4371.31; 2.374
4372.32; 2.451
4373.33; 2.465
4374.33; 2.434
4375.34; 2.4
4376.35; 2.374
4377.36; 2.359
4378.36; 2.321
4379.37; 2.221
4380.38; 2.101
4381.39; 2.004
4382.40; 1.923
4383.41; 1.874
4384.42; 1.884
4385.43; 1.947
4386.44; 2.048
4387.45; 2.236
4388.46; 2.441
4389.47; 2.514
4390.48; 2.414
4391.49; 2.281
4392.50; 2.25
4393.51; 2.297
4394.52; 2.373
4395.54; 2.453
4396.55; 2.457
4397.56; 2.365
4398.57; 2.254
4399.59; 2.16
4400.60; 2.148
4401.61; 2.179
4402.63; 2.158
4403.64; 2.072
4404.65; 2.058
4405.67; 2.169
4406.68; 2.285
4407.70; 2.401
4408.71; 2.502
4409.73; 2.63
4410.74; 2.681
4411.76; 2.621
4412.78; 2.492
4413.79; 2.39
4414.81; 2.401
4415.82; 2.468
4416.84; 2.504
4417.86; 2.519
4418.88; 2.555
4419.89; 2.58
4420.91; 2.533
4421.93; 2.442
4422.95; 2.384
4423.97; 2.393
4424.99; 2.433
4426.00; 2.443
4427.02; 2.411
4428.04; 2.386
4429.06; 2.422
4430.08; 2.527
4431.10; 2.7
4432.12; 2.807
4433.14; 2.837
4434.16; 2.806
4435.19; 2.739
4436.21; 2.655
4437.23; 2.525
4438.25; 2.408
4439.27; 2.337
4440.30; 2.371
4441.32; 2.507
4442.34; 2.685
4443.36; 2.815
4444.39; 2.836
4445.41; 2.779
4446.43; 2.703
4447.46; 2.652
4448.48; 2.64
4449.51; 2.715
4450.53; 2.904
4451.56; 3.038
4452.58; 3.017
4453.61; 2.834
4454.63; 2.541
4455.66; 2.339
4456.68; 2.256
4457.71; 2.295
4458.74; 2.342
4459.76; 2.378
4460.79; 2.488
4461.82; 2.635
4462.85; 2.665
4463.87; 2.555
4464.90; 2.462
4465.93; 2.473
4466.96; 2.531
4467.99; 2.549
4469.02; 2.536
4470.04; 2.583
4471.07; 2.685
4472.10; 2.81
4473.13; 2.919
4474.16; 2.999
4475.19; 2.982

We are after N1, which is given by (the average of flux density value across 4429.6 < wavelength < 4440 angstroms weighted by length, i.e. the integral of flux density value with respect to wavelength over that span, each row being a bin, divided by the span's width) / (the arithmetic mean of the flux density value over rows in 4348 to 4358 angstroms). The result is 1.07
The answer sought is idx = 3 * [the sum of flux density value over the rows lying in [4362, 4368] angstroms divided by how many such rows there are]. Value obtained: 8.0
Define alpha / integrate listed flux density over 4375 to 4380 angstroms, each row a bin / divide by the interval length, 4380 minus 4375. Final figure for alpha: 2.33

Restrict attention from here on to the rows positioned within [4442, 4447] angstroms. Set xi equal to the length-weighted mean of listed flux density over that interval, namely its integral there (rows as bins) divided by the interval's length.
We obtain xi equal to 2.76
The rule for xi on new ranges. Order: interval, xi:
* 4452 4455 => 2.82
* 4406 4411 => 2.48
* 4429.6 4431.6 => 2.61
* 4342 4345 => 2.07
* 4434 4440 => 2.55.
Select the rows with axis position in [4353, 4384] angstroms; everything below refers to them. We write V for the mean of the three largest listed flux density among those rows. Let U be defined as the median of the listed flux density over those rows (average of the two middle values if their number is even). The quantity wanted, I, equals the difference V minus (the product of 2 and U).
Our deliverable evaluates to -2.10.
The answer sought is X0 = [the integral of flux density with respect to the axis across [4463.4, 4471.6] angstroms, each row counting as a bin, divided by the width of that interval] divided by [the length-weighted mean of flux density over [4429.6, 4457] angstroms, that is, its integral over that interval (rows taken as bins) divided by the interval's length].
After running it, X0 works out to 0.95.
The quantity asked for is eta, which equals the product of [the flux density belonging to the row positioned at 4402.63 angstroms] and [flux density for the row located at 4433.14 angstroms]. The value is 6.1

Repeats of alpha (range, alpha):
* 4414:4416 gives 2.43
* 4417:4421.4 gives 2.54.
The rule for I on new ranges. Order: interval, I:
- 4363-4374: -2.32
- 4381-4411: -1.90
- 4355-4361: -2.41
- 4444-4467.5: -2.28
